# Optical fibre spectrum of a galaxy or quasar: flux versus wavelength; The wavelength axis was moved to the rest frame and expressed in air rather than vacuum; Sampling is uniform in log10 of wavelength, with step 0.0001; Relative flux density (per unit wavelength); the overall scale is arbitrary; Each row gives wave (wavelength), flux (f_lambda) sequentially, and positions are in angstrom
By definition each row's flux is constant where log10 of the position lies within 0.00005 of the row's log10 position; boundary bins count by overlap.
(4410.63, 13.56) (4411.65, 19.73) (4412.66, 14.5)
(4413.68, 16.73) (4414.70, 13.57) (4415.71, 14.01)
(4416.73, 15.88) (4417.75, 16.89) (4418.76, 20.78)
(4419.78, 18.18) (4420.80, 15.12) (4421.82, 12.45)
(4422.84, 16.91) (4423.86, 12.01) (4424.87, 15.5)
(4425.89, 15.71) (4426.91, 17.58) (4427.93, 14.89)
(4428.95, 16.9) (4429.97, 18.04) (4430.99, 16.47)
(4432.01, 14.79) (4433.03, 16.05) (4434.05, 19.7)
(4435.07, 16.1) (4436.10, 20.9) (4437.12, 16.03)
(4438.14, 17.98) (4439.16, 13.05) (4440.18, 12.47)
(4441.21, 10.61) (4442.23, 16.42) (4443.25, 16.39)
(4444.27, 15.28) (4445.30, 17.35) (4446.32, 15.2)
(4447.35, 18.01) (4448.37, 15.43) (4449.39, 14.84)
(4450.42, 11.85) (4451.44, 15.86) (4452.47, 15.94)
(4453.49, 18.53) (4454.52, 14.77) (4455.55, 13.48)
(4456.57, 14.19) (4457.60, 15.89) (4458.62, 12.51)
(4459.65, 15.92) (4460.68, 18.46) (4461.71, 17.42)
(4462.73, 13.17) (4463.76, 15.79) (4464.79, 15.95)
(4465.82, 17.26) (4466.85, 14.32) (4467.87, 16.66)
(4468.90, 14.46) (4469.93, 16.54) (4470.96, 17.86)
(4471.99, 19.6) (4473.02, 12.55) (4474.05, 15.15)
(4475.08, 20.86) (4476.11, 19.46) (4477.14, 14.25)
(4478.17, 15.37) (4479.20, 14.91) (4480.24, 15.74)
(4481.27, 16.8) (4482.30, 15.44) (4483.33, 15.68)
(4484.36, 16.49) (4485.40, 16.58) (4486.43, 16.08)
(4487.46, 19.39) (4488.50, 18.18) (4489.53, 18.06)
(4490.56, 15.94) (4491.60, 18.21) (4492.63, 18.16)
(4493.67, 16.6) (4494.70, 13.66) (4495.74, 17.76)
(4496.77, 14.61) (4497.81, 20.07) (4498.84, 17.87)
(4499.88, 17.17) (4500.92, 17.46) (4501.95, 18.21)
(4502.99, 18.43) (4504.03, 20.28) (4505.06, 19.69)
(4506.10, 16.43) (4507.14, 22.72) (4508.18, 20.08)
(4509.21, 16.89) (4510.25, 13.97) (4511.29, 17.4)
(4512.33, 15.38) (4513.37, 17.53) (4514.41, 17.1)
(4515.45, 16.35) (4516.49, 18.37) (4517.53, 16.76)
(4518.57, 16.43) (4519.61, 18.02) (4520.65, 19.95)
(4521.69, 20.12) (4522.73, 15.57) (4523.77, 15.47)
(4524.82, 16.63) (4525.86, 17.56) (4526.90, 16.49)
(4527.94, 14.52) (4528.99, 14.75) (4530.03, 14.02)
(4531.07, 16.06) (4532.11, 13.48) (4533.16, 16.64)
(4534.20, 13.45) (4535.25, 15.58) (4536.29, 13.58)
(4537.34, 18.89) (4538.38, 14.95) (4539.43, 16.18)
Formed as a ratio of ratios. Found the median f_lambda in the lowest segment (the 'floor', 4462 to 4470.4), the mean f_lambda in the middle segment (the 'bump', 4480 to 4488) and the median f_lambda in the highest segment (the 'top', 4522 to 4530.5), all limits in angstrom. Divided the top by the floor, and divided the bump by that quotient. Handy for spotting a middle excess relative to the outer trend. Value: 16.9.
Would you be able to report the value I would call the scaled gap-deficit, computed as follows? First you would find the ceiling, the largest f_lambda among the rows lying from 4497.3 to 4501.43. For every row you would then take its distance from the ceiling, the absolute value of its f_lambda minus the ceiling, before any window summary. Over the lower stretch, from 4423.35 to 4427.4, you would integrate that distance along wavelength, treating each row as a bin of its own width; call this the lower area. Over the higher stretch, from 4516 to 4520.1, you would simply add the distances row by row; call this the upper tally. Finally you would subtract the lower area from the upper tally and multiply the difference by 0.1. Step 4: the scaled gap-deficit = -0.91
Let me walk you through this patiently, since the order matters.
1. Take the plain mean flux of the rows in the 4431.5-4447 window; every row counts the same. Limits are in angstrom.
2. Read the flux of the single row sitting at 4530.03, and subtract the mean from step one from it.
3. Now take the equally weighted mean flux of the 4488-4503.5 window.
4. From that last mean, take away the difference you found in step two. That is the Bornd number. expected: 19.2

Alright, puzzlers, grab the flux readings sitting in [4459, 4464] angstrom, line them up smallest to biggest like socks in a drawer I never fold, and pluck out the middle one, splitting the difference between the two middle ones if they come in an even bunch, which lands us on 15.9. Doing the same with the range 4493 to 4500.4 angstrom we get 17.2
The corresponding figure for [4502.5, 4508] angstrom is 19.7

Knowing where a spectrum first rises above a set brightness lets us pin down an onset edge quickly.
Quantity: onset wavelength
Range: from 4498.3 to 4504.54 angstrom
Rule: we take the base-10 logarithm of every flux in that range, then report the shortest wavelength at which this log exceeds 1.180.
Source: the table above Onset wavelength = 4498.84 angstrom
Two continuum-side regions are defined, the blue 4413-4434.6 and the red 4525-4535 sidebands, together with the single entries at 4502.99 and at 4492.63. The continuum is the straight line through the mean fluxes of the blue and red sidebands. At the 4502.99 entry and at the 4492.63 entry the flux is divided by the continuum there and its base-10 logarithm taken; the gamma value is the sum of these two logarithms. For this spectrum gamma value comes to 0.14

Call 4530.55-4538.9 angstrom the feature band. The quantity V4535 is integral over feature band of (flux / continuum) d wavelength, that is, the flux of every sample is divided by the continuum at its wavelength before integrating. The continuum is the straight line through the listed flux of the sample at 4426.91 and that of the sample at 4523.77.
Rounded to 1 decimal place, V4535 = 8.4 angstrom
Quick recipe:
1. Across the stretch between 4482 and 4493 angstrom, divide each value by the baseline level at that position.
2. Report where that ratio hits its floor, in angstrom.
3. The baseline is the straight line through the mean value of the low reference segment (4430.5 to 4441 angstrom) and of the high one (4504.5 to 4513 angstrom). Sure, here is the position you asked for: 4482.30 angstrom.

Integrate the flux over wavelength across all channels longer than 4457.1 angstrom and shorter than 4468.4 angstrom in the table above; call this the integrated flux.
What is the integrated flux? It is 178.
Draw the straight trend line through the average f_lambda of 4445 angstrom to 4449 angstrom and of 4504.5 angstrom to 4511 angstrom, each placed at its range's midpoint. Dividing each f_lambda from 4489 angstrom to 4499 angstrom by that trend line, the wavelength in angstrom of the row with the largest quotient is 4497.81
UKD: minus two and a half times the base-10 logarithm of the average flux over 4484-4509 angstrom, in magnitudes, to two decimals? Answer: -3.13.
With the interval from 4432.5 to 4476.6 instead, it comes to -3.01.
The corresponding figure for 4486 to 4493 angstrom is -3.12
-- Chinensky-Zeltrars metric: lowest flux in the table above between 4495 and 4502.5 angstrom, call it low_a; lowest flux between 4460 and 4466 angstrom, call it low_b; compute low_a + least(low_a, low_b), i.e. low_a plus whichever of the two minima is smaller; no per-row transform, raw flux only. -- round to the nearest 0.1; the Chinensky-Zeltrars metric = 27.8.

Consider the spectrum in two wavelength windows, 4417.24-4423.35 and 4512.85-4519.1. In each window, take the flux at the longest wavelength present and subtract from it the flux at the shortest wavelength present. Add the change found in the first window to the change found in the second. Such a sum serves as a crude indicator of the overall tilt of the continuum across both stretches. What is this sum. -1.1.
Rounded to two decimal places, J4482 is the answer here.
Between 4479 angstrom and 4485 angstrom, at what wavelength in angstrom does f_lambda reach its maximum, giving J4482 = 4481.27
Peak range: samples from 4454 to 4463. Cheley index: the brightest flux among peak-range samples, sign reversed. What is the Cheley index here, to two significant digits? -18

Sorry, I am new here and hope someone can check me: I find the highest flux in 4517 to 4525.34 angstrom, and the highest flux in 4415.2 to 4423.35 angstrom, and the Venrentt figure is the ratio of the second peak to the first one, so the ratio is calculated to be 1.03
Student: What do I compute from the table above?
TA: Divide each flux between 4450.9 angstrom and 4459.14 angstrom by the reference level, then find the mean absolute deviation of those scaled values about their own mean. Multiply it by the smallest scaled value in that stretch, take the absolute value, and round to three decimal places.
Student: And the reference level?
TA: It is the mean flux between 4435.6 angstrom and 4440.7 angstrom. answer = 0.068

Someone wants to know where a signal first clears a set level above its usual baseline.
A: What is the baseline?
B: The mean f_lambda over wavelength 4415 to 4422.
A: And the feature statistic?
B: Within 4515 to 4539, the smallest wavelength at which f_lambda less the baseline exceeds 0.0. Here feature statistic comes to 4515.45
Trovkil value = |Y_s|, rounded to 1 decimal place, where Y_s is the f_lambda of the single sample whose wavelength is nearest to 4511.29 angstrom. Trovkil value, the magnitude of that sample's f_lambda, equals 17.4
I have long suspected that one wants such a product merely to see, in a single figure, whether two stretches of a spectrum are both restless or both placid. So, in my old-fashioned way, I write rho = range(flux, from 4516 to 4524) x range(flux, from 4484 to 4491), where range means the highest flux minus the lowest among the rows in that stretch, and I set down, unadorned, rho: 16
